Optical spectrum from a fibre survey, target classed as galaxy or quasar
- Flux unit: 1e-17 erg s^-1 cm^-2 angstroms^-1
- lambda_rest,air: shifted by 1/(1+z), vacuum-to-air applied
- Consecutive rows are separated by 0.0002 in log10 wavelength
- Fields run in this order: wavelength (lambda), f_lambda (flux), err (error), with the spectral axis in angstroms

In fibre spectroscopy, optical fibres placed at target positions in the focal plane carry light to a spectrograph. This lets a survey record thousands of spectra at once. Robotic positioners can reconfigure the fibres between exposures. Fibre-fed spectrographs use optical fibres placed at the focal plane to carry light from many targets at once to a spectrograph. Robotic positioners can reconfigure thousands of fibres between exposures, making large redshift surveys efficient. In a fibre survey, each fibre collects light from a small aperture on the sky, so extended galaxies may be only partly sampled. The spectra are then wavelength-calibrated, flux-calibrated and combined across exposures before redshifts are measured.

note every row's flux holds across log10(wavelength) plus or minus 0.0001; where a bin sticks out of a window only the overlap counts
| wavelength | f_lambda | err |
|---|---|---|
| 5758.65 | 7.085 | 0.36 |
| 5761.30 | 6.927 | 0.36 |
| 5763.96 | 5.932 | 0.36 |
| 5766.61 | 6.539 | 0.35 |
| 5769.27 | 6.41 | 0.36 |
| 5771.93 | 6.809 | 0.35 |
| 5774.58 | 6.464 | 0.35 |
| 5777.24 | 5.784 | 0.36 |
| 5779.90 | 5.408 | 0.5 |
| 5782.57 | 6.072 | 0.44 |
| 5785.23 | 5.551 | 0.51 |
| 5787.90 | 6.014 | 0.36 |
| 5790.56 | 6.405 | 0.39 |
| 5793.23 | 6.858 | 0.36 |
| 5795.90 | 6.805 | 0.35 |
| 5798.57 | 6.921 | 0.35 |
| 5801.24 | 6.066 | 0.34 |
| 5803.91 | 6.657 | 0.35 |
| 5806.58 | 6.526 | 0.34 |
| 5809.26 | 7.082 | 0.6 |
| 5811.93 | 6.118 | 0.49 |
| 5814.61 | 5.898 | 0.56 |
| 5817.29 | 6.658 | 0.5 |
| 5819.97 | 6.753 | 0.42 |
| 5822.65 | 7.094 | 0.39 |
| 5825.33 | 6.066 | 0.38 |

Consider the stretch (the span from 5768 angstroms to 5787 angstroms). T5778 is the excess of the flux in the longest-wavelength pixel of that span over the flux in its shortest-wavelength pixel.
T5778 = -0.9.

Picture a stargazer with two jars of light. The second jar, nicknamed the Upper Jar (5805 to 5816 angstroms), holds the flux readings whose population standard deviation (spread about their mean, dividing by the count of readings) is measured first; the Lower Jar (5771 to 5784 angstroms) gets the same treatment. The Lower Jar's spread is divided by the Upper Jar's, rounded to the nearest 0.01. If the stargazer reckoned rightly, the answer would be 1.09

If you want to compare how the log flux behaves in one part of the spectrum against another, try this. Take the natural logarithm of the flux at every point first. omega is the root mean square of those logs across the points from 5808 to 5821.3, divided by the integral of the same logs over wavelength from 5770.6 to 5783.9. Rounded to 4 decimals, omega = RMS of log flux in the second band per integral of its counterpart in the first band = 0.0779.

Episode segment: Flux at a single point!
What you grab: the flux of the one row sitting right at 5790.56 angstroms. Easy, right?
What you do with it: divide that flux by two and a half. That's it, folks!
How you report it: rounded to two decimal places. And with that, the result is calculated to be 2.56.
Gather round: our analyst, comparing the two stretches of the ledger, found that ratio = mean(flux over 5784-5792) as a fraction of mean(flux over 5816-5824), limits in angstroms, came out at 0.88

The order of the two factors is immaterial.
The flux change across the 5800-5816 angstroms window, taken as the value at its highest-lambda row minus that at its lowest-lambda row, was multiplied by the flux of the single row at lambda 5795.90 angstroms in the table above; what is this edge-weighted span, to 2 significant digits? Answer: -1.1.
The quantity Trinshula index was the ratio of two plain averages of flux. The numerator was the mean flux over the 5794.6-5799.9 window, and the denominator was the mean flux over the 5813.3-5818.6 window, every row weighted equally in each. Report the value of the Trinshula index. 1.09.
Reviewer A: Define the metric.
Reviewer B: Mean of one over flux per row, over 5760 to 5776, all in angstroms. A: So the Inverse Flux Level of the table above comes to 0.154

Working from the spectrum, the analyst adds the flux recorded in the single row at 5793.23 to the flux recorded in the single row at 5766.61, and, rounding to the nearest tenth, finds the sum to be 13.4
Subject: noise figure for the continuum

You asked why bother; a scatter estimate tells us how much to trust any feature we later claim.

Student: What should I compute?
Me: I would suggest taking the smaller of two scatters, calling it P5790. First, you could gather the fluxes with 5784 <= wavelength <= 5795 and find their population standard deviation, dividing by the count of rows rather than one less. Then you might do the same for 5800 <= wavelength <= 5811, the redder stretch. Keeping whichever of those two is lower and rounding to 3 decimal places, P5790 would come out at 0.362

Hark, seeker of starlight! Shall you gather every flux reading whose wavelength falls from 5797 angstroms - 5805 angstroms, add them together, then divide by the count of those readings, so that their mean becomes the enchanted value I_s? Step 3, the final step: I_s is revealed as 6.55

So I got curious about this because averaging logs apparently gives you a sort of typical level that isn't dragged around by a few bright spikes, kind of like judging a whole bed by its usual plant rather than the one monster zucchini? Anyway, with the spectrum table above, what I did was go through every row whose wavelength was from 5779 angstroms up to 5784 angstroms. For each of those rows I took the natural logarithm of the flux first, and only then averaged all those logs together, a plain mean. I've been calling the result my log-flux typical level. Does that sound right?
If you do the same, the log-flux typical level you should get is 1.75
